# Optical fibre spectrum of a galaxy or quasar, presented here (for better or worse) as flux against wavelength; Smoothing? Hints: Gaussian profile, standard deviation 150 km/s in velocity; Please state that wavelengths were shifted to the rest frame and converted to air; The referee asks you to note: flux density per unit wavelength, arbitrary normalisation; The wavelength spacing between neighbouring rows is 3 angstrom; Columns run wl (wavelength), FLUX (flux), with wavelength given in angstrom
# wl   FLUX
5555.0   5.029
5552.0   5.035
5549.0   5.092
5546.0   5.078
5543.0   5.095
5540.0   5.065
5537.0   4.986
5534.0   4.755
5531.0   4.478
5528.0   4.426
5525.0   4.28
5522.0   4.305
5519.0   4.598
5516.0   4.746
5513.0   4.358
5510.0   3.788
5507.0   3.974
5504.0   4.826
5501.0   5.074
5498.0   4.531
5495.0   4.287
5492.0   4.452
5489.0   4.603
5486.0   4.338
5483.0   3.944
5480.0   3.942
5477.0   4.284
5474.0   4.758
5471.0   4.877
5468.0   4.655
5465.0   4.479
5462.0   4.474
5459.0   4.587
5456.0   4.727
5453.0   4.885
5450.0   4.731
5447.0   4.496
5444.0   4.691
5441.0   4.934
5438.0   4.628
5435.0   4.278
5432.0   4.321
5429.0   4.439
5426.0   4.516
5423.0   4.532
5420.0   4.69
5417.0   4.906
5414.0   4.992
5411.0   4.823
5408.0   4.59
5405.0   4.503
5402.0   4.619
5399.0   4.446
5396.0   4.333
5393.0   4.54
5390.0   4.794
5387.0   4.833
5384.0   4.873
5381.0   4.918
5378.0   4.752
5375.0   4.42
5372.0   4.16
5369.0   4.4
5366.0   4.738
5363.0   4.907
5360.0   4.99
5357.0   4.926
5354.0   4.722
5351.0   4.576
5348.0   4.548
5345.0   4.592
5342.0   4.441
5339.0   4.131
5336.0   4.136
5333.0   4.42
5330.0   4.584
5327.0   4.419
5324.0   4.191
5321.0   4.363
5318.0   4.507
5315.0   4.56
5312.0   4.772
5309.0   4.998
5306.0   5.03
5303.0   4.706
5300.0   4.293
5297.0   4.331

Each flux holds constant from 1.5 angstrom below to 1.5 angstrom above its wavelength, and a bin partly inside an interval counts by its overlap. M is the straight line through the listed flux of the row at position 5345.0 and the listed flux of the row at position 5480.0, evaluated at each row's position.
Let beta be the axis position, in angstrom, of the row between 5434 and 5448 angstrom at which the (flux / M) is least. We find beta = 5435.0 angstrom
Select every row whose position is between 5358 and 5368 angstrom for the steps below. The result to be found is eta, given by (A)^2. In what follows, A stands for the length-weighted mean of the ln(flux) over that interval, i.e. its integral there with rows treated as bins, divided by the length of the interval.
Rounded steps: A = 1.58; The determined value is 2.50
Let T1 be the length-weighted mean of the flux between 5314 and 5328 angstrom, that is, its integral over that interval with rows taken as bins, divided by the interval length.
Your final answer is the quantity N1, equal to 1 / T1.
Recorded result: 0.227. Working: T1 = 4.40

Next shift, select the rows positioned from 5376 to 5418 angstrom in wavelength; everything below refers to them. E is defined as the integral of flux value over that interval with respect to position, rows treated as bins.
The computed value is 198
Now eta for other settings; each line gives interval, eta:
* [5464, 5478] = 2.34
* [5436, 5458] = 2.40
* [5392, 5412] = 2.29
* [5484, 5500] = 2.22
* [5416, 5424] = 2.40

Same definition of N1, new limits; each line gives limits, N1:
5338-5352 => 0.224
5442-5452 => 0.214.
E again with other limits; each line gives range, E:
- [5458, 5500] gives 187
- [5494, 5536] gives 188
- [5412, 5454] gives 195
